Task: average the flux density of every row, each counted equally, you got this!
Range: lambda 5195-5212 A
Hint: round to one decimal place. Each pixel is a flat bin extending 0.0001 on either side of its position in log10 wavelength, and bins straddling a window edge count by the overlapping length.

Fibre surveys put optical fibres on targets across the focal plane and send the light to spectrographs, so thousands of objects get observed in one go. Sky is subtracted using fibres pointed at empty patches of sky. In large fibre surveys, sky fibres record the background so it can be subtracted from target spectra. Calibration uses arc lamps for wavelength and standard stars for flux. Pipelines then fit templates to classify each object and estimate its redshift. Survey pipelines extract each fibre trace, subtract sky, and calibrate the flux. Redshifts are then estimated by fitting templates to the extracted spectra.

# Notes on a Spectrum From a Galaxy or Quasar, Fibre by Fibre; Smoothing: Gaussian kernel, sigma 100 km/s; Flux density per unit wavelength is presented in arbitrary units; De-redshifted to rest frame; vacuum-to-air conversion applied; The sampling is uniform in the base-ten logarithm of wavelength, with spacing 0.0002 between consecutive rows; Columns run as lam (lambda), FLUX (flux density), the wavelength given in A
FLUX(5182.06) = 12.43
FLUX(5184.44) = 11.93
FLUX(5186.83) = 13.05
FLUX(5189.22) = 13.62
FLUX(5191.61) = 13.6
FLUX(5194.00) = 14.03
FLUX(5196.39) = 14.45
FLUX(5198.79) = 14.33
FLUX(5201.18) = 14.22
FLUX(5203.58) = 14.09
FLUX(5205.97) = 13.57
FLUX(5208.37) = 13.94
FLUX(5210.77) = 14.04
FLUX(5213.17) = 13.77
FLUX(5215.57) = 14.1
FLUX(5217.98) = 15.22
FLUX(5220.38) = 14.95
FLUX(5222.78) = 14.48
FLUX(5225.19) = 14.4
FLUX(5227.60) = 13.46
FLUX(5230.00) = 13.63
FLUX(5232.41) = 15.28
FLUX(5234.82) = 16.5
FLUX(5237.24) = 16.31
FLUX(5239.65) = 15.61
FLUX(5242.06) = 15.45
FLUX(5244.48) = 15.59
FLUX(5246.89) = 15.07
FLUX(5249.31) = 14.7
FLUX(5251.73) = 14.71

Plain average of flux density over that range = 14.1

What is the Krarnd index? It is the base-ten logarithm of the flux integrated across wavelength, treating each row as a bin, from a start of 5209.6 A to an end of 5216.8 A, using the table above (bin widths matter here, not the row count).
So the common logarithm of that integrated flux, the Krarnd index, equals 2.00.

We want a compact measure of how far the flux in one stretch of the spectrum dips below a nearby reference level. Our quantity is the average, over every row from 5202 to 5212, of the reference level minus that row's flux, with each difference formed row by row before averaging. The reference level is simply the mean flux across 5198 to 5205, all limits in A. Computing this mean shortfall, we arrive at 0.3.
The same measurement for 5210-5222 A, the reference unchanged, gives -0.2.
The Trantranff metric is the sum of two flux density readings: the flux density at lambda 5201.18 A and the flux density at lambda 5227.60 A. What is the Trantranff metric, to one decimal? 27.7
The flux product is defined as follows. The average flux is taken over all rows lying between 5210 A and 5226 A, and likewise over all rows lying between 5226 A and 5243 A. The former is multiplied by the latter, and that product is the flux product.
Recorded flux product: 219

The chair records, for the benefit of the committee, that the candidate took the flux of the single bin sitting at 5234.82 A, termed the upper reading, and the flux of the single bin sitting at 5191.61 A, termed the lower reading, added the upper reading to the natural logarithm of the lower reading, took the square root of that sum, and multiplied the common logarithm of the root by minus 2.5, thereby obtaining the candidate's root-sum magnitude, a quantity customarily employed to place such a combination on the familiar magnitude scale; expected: -1.60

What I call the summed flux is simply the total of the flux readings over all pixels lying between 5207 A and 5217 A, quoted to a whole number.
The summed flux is 56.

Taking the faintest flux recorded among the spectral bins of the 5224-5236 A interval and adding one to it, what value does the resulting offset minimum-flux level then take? 14.5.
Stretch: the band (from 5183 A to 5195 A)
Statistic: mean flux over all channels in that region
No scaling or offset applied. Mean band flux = 13.2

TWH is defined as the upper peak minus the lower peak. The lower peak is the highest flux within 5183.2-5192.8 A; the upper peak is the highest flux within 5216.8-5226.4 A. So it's 1.6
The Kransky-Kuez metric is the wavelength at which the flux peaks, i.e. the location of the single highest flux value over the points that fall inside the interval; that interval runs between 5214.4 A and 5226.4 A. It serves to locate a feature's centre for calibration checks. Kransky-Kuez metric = 5217.98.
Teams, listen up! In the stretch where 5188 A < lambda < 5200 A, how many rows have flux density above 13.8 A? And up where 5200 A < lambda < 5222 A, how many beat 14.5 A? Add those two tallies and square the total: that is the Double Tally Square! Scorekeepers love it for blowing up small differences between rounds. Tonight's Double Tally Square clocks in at 25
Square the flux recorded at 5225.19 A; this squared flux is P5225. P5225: 207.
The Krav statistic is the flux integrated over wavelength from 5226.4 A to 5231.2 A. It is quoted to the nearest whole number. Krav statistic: 65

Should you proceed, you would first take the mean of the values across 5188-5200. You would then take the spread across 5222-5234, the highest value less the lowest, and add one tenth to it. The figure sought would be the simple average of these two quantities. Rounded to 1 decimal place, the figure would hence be 8.0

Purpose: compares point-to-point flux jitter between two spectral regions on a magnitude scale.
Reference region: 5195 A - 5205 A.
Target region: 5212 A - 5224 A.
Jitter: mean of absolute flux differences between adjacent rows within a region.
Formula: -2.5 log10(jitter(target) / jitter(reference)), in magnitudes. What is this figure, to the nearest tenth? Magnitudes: -1.6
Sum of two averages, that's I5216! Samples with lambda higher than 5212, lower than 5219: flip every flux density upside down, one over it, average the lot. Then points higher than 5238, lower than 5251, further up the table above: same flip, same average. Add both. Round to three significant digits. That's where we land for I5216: 0.135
